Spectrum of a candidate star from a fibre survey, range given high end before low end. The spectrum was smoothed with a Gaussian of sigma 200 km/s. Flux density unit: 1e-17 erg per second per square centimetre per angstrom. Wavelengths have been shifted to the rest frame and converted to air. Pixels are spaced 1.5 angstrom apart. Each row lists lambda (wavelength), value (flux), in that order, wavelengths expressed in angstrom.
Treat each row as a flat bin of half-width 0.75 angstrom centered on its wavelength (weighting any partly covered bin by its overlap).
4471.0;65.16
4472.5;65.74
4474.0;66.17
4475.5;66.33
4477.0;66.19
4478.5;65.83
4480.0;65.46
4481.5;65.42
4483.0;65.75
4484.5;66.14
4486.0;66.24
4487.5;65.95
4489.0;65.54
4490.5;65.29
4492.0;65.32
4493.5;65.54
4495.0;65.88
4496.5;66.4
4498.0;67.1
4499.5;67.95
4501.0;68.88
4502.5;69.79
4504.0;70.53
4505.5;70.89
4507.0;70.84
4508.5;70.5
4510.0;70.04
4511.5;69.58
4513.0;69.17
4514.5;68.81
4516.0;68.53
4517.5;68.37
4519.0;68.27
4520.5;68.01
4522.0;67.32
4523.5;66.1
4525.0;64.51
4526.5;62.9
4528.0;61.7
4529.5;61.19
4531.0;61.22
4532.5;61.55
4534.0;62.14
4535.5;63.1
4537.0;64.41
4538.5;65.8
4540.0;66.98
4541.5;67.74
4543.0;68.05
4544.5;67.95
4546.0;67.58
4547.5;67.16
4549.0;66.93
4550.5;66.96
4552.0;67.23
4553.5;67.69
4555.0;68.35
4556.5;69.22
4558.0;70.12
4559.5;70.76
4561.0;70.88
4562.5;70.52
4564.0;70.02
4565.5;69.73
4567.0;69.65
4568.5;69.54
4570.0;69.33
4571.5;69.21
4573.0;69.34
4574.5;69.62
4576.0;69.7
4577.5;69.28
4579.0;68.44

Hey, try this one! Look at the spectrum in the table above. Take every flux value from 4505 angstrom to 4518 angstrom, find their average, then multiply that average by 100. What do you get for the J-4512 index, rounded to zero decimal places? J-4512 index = 6964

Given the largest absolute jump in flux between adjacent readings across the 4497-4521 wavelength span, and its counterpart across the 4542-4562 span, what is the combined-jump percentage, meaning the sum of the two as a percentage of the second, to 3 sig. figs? 203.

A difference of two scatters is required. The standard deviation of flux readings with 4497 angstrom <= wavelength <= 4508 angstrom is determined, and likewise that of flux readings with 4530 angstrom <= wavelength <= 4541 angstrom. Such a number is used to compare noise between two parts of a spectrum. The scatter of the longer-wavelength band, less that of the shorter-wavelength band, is 0.7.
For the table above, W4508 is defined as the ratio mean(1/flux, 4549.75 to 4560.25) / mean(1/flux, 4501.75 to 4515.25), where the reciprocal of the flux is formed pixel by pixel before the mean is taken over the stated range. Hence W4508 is 1.02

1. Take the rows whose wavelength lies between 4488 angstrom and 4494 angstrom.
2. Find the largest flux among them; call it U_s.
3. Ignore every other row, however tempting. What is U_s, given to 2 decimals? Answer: 65.54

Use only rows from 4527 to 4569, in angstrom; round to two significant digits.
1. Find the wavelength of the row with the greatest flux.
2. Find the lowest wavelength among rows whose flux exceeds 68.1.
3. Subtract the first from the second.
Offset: -6.0 angstrom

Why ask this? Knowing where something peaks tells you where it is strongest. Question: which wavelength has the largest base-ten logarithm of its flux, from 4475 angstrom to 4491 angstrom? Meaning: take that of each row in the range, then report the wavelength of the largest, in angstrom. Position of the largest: 4475.5 angstrom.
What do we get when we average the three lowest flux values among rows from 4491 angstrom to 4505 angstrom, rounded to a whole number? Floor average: 66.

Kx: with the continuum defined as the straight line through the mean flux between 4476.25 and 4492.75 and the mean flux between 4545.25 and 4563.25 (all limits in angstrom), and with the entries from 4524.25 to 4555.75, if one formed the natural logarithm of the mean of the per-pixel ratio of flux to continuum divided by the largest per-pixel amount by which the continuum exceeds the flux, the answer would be -1.9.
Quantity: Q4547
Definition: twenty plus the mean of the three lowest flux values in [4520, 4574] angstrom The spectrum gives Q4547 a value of 81.3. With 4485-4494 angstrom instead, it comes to 85.4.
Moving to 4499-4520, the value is 88.2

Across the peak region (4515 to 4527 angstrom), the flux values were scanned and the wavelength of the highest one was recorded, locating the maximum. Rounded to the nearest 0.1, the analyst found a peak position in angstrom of 4516.0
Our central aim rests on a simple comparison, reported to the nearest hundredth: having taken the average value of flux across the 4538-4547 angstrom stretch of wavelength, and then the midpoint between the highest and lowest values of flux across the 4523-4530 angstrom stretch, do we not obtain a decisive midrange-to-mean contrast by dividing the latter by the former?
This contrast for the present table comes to 0.94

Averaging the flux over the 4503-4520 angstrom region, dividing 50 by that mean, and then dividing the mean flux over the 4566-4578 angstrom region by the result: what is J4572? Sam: 96.7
